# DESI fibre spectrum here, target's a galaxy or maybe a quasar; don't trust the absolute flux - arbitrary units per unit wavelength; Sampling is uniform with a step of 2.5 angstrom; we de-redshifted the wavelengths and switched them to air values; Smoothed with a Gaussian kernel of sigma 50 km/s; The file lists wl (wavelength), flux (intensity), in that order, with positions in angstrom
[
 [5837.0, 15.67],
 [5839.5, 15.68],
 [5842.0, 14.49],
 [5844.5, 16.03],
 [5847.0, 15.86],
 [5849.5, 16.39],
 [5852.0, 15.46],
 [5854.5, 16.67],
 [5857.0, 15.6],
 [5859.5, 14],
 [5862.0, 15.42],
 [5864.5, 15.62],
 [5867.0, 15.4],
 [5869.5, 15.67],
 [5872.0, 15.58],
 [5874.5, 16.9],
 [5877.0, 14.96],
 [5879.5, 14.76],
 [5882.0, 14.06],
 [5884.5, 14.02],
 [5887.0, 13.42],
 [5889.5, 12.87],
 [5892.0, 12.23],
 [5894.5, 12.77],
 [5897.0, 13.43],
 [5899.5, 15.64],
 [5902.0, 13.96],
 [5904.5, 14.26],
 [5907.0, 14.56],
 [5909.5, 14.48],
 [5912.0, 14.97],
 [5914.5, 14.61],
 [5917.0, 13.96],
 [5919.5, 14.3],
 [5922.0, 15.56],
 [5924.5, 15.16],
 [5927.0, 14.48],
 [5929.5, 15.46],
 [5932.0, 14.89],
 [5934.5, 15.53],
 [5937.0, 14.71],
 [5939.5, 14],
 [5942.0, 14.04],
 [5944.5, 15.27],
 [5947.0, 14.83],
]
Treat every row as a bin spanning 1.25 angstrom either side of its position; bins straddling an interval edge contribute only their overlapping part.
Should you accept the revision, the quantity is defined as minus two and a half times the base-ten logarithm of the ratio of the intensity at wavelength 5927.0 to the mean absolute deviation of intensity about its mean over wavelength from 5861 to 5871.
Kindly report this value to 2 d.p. -5.23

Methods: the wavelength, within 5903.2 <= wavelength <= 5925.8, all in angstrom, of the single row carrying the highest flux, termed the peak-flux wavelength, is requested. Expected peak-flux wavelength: 5922.0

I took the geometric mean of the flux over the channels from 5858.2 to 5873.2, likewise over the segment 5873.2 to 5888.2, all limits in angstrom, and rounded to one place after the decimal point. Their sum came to 29.9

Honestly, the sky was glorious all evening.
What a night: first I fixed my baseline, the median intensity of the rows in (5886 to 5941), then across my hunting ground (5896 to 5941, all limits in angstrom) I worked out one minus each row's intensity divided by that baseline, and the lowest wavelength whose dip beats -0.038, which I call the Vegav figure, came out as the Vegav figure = 5897.0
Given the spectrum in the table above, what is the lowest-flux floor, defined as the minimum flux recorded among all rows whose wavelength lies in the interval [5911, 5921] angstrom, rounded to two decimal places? 13.96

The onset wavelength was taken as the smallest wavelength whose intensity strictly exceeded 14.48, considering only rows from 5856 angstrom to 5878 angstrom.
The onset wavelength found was 5857.0 angstrom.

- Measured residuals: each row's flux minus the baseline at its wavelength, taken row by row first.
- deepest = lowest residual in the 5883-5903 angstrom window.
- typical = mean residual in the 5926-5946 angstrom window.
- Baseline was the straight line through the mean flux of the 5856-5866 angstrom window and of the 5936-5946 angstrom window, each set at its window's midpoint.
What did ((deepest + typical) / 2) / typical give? -4.8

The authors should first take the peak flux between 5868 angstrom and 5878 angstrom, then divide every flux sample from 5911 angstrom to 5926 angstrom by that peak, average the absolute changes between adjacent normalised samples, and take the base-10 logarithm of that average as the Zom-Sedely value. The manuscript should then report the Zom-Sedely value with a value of -1.45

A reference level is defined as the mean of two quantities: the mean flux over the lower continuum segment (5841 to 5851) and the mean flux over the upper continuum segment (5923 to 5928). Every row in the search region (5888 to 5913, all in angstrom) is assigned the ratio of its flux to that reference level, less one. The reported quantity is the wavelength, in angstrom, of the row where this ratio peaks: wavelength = 5899.5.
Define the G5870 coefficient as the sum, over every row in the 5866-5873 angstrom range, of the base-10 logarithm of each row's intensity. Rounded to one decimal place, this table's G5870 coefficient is 3.6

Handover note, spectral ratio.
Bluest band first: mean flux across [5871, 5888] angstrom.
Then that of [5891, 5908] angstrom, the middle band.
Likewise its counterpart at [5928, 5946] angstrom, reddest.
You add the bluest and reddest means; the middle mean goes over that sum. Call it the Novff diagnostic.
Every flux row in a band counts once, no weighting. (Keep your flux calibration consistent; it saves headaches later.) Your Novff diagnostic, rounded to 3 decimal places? 0.467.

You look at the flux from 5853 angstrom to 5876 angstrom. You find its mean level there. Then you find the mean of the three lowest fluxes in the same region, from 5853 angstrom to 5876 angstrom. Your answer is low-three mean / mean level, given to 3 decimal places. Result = 0.955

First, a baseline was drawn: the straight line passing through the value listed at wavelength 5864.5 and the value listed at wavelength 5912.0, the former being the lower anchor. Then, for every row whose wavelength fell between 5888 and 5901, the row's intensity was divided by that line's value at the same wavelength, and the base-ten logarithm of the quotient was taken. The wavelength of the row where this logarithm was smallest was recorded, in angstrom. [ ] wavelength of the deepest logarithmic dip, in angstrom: 5892.0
